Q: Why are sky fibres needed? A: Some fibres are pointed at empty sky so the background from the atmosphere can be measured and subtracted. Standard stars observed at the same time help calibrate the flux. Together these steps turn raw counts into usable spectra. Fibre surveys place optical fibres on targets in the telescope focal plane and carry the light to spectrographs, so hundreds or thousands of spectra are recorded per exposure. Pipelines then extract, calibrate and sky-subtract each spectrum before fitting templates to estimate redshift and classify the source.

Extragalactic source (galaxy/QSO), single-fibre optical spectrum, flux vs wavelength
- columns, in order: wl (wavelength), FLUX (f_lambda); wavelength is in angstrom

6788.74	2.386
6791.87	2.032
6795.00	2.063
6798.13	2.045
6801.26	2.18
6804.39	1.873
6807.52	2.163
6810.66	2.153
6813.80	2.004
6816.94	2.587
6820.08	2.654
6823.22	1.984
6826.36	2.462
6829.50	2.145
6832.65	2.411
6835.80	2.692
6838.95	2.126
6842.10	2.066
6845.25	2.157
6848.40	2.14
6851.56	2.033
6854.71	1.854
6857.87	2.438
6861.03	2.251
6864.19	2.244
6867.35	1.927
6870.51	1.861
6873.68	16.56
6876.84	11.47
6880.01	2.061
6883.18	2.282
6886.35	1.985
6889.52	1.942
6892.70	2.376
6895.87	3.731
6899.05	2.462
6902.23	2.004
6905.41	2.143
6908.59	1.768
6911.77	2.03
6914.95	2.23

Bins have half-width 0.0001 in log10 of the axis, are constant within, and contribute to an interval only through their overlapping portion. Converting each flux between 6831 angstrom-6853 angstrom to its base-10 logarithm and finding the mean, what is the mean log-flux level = 0.347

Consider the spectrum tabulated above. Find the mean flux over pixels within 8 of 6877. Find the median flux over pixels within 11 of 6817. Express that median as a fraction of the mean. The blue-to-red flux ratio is 0.3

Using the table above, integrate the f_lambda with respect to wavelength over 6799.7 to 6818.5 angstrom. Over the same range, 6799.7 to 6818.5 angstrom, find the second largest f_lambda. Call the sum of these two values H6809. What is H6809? 43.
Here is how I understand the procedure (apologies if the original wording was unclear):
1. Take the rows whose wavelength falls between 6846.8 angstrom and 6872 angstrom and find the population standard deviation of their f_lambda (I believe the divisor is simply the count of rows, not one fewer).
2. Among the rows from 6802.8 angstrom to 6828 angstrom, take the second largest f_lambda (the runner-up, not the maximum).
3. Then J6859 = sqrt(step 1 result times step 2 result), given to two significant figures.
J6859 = 0.71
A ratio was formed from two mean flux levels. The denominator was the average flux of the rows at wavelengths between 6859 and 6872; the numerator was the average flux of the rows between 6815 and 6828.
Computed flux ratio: 1.2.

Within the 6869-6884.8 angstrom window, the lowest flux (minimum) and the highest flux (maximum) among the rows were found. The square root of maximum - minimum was 3.83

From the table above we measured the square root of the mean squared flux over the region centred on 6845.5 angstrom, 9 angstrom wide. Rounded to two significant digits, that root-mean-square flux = 2.1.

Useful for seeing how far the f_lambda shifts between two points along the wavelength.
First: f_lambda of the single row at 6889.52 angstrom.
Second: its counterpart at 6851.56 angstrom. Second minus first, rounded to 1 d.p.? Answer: 0.1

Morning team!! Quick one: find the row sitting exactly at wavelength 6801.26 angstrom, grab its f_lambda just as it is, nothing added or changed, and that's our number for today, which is 2.18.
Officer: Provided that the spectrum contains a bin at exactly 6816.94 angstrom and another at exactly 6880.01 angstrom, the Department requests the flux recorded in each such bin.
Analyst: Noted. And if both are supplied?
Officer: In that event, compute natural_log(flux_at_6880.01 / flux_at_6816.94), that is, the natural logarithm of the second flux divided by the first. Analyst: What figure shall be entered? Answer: -0.23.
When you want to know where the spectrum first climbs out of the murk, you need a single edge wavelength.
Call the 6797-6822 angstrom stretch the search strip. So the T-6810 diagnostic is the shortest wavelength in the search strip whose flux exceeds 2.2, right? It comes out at 6816.94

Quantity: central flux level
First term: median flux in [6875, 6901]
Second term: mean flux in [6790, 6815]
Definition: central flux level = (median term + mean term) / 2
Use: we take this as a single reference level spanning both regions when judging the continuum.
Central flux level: 2.20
